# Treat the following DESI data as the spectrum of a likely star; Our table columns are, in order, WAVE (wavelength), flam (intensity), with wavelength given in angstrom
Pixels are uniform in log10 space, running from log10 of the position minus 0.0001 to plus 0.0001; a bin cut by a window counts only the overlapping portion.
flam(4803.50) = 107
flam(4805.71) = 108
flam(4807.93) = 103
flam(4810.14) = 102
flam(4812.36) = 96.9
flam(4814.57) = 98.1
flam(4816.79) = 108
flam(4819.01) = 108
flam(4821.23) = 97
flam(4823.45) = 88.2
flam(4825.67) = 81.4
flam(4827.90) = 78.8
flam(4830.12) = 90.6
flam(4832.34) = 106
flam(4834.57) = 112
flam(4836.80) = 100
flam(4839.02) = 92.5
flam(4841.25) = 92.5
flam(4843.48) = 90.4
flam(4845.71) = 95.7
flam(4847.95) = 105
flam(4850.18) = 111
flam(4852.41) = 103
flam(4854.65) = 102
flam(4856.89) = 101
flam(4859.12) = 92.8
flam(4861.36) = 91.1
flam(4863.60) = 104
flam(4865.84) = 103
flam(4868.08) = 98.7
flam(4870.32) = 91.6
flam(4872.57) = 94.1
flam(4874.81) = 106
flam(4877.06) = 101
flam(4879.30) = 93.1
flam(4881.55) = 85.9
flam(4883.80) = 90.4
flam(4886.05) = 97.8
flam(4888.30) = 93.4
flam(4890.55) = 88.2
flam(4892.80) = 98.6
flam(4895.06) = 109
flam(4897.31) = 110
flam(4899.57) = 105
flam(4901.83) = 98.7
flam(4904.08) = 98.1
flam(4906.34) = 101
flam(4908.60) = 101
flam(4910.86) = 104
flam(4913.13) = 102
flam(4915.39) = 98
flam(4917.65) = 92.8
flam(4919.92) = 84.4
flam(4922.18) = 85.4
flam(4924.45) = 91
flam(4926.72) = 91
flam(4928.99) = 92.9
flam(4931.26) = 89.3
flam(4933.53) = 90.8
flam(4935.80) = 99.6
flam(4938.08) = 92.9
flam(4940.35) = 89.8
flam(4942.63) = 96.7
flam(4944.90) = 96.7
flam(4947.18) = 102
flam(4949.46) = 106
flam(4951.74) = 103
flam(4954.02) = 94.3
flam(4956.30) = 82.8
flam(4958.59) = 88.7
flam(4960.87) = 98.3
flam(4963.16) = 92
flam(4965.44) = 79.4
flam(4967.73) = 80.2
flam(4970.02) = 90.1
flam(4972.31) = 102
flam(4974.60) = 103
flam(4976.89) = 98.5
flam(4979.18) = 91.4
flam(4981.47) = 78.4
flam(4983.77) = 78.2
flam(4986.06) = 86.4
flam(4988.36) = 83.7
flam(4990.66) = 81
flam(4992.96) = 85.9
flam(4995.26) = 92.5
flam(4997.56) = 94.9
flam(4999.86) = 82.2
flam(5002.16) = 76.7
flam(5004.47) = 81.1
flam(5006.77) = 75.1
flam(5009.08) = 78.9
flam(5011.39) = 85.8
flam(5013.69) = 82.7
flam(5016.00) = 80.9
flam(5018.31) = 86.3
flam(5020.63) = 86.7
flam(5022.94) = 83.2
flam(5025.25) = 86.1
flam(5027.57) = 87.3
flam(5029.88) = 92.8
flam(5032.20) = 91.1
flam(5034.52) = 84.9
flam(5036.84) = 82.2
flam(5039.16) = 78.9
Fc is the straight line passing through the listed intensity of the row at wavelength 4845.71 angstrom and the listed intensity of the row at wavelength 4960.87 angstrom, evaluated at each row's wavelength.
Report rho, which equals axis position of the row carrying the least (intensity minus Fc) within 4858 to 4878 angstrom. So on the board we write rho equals 4861.36 angstrom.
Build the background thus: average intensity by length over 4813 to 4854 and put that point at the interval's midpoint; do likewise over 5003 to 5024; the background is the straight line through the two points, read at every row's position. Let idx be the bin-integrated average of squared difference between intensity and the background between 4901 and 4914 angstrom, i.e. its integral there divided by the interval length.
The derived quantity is 95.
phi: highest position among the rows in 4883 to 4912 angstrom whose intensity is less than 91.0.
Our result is 4890.55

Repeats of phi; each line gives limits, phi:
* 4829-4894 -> 4890.55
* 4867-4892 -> 4890.55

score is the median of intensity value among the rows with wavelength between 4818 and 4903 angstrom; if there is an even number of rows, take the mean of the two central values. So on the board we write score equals 98.2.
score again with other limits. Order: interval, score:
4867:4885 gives 93.6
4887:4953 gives 98.0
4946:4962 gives 98.3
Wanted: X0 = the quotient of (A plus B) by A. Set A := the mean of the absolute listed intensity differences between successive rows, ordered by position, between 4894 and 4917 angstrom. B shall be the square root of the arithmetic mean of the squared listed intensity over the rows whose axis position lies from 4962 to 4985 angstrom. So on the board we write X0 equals 34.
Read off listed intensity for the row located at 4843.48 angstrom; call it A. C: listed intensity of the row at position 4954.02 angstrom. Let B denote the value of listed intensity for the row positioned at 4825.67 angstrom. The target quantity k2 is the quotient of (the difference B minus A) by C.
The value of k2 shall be -0.1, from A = 90.4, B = 81.4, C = 94.3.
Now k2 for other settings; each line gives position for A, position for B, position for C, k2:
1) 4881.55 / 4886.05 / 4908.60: 0.1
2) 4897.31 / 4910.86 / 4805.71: -0.1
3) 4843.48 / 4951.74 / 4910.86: 0.1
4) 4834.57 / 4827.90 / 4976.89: -0.3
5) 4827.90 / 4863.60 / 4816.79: 0.2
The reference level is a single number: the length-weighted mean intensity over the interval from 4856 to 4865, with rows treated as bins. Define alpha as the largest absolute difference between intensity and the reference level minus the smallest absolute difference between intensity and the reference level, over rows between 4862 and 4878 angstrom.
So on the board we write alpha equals 7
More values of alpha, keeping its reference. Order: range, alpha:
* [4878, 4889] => 11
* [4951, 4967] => 17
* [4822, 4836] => 12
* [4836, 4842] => 2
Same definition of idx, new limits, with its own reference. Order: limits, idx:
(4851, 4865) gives 41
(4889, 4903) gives 139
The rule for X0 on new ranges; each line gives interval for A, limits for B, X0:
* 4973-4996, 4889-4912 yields 19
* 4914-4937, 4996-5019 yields 22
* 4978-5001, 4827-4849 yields 17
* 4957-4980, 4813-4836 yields 15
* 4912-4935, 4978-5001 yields 26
